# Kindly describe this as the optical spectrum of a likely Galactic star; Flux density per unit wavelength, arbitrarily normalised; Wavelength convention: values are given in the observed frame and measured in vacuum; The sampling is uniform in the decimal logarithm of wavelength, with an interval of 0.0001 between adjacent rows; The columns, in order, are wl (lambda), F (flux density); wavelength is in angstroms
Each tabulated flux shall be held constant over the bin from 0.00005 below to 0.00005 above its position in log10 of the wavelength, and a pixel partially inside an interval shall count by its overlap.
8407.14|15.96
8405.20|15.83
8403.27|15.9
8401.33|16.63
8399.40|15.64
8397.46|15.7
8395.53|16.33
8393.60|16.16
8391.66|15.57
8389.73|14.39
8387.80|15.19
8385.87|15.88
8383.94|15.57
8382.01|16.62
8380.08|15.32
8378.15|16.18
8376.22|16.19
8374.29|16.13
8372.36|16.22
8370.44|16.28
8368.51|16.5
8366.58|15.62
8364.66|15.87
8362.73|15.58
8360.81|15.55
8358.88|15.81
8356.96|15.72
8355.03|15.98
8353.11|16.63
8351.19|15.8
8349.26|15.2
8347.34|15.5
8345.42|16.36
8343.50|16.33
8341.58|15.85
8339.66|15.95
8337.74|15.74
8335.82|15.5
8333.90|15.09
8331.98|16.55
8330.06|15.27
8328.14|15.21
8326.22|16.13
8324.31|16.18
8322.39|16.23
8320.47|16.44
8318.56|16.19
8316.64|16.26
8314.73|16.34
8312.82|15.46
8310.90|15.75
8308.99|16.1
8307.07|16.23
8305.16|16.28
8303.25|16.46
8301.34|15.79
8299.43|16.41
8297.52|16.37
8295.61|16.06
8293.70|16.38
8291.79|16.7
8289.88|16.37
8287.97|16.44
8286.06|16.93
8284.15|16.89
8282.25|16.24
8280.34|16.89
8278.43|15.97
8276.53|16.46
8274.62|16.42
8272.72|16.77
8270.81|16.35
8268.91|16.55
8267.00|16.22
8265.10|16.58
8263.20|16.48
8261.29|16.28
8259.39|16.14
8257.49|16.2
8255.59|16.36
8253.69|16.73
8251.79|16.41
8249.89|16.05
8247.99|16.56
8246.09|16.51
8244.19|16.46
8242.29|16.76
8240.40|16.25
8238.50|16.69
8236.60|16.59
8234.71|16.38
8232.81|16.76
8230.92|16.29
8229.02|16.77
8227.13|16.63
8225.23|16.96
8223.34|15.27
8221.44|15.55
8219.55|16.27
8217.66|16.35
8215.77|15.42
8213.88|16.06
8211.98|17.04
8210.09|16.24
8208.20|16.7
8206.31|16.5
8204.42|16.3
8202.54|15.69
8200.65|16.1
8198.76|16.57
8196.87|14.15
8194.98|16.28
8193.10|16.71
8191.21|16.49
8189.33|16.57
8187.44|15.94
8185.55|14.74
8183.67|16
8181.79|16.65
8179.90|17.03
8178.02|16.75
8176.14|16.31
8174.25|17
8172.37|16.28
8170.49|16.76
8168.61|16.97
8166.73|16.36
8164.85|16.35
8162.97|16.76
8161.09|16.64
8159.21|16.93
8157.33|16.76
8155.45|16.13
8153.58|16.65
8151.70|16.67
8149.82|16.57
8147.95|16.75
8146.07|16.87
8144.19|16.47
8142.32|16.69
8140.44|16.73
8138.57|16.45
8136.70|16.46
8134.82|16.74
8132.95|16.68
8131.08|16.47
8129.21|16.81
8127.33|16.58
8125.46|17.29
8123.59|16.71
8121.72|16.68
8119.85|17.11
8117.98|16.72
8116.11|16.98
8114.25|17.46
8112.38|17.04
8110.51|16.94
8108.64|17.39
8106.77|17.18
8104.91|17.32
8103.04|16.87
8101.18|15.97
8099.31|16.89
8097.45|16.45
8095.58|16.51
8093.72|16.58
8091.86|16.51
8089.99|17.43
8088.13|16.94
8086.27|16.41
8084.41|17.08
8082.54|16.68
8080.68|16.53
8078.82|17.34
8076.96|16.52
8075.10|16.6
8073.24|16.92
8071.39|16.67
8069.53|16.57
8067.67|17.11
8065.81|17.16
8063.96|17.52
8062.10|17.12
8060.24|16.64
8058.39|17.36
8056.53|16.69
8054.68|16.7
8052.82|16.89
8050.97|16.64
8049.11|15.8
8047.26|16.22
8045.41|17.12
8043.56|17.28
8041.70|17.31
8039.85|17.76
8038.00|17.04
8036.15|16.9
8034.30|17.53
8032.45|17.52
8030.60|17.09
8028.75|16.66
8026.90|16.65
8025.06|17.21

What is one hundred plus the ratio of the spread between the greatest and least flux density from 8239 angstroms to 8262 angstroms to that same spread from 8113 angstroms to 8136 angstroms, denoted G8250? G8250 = 101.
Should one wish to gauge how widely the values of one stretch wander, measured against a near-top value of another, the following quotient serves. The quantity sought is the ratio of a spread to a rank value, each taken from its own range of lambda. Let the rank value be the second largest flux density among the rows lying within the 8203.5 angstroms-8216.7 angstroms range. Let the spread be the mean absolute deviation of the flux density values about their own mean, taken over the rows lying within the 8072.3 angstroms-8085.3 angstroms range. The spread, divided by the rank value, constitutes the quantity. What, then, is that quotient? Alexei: 0.0156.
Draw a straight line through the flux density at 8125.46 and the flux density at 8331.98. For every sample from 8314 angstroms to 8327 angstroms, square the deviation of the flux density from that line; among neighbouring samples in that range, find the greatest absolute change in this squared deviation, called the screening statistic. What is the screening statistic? 0.14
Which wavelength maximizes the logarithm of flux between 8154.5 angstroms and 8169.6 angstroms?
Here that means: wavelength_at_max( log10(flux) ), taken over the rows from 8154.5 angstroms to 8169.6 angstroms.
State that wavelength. 8168.61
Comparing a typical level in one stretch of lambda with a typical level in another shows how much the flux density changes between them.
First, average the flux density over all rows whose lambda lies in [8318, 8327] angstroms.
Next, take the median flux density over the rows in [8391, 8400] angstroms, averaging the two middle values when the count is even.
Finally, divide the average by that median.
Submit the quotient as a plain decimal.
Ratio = 1.03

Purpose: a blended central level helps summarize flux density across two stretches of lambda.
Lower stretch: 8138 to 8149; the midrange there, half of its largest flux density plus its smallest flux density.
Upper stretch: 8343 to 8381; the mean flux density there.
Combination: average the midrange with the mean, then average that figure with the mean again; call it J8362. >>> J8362 16.1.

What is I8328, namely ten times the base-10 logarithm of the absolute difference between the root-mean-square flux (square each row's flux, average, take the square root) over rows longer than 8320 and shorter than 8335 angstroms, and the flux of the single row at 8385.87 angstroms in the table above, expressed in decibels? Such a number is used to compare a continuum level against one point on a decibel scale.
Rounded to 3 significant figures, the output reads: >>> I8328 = -17.6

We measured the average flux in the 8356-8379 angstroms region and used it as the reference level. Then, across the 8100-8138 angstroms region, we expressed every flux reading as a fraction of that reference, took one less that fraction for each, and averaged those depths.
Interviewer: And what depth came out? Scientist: -0.056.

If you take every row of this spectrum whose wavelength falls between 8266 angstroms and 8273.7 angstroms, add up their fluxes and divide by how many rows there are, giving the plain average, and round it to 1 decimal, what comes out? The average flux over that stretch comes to 16.5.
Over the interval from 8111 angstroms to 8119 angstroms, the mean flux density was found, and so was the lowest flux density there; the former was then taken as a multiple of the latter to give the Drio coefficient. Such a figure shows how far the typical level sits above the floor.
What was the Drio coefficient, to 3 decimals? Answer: 1.020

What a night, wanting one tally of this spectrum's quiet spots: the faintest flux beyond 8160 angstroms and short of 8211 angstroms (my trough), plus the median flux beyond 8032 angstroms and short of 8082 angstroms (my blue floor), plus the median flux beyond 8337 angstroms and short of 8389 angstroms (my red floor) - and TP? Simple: 46.9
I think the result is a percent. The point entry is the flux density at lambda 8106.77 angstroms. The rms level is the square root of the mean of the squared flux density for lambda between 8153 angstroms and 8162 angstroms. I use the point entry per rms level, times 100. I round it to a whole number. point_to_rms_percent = 103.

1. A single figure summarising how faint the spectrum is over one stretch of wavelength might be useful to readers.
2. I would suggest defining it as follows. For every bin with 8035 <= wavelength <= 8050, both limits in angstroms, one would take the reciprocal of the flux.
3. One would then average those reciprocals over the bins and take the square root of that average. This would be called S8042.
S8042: 0.243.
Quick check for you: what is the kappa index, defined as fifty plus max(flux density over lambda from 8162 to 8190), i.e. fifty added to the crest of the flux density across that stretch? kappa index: 67.0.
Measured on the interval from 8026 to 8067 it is 67.8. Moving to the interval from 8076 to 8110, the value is 67.4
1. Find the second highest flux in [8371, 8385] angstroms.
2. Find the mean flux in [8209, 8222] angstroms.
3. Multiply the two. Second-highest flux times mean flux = 262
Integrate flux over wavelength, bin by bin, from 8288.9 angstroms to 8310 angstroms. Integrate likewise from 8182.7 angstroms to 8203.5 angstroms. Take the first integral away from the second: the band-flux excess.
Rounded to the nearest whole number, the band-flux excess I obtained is -12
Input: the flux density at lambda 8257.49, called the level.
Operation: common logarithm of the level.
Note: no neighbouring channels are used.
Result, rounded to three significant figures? 1.21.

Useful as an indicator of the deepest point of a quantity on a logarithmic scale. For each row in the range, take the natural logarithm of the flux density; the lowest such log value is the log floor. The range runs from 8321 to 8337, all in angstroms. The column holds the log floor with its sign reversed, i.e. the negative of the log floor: -2.71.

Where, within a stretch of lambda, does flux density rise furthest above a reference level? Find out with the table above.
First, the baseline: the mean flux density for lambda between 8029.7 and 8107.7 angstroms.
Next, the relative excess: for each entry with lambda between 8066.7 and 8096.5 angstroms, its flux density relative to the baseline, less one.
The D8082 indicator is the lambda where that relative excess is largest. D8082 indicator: 8089.99 angstroms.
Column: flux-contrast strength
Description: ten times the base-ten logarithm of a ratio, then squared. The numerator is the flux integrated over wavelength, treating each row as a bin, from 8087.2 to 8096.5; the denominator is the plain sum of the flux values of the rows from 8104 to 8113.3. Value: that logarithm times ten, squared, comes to 6.8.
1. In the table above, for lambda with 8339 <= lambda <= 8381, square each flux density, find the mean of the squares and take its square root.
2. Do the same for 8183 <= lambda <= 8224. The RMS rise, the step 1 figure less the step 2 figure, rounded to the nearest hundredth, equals -0.12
